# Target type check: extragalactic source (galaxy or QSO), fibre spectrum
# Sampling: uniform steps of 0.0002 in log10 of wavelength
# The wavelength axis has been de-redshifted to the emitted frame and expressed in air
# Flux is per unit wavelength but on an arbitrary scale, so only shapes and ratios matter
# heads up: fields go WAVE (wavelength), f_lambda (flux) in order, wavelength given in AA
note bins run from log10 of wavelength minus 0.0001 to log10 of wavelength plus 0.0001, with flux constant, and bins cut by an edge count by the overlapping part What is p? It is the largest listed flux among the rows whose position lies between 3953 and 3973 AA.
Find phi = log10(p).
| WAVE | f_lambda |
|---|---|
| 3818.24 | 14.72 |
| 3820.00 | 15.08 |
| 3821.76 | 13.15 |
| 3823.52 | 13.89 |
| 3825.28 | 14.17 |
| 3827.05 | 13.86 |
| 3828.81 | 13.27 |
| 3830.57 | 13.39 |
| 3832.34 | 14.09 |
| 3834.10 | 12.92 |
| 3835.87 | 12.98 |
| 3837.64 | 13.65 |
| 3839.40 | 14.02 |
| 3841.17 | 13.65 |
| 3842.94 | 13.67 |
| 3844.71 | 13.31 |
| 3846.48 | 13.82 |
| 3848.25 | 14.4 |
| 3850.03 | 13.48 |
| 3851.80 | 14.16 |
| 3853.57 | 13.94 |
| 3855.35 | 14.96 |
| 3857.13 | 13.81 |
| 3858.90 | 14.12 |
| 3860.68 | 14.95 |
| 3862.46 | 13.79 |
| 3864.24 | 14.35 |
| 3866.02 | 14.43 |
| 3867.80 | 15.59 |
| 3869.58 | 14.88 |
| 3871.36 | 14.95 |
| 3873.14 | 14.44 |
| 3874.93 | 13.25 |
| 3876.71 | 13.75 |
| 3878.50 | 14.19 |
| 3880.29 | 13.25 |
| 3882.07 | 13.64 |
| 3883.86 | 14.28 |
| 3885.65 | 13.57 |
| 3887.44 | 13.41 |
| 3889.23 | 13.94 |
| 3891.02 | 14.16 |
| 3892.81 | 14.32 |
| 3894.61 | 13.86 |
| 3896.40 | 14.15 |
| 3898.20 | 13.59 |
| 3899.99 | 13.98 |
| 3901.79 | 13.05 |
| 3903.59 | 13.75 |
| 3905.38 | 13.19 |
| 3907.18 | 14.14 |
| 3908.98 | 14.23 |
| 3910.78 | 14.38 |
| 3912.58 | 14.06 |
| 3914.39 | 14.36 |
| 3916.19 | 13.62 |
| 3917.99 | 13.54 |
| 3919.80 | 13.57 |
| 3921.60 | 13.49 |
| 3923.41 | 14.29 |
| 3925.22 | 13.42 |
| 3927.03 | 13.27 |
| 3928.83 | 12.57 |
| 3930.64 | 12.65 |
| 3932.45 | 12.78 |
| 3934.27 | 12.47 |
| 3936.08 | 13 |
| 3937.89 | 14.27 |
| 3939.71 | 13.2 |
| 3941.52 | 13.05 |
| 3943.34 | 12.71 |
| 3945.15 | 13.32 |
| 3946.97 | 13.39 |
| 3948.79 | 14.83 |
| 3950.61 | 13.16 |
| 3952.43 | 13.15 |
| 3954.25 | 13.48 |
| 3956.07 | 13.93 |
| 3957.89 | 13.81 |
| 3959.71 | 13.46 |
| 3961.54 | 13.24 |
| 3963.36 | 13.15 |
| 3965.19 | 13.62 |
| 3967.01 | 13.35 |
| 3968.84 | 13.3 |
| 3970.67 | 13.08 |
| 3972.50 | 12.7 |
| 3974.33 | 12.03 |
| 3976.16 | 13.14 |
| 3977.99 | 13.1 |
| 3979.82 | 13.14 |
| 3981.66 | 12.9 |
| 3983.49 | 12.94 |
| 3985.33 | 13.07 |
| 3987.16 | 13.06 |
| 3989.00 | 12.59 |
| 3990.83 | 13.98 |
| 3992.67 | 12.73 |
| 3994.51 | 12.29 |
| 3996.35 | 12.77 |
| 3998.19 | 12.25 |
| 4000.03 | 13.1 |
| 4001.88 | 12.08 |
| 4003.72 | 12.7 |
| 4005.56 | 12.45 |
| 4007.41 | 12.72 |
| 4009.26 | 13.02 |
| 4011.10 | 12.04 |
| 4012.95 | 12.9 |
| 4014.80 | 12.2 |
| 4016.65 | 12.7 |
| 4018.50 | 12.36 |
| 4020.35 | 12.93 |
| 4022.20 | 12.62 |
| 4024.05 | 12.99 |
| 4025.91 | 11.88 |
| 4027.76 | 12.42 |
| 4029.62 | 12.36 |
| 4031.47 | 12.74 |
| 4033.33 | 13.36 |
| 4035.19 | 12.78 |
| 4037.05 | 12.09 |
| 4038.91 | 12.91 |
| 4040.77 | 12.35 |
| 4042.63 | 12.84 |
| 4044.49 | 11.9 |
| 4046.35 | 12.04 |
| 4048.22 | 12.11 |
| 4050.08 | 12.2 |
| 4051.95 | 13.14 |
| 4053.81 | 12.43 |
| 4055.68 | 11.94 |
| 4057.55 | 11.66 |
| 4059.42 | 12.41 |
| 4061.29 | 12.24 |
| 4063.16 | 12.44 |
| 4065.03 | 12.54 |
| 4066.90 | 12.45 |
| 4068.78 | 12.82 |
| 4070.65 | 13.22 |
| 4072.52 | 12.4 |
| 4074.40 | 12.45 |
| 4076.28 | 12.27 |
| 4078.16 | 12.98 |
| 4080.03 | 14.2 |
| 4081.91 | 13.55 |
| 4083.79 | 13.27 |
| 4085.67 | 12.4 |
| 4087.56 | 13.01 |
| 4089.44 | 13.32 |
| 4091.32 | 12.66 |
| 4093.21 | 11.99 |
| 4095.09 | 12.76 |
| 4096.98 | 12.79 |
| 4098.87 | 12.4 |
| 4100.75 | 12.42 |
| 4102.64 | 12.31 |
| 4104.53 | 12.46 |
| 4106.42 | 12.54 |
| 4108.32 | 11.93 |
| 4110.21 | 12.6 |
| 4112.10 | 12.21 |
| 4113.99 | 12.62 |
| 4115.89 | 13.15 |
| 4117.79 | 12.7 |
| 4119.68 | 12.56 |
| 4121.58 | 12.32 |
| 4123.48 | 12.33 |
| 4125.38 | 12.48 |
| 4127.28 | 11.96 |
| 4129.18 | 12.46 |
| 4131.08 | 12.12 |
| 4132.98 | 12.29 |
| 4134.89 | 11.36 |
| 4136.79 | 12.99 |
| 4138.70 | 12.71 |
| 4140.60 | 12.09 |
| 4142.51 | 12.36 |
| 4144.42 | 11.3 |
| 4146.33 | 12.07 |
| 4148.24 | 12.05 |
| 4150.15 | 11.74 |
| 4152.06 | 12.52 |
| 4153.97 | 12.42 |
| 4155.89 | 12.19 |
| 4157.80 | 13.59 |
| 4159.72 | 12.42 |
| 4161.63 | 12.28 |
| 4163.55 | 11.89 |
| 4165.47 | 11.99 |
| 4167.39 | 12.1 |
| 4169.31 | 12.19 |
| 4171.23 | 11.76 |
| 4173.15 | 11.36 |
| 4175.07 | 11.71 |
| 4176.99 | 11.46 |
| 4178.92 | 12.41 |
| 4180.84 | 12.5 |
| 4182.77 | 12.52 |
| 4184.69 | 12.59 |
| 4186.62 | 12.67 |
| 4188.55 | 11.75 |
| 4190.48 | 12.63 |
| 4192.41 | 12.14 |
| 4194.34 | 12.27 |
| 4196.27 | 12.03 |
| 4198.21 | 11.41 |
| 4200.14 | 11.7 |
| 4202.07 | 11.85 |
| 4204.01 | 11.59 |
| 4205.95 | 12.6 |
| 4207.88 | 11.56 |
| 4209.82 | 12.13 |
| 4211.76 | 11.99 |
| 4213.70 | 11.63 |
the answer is 1.14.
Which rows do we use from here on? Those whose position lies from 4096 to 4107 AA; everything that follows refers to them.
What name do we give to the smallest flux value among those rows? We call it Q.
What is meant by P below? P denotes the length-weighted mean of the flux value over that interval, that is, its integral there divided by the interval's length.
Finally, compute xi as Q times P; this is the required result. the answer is 154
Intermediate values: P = 12.5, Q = 12.31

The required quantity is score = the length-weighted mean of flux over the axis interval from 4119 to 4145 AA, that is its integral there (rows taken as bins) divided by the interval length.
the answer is 12.2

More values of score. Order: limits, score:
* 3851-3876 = 14.4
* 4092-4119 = 12.5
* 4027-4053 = 12.5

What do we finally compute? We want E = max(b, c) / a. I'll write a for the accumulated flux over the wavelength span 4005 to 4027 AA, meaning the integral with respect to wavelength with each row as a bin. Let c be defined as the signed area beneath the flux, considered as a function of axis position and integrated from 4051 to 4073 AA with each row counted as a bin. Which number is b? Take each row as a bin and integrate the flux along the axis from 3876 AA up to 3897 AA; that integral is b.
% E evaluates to 1.054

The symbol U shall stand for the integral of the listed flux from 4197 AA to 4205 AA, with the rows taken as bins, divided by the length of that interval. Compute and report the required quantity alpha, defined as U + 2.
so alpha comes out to 13.6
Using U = 11.6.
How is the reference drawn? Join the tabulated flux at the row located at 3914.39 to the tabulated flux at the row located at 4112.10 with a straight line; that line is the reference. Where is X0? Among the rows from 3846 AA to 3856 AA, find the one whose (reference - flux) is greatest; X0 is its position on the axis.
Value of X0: 3850.03 AA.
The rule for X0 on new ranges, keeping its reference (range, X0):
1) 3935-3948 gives 3943.34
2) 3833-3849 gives 3834.10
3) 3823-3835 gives 3834.10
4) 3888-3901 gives 3898.20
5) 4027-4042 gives 4037.05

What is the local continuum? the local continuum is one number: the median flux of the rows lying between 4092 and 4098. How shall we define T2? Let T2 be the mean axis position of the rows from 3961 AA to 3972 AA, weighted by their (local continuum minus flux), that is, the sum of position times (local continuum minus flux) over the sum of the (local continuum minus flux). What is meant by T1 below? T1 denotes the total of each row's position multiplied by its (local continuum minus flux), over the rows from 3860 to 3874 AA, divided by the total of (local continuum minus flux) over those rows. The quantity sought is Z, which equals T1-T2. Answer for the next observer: -98.7 AA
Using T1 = 3867.2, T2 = 3965.9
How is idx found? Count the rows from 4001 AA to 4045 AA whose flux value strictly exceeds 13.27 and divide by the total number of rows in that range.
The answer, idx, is 0.04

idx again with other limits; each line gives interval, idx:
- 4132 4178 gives 0.04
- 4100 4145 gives 0.00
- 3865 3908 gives 0.83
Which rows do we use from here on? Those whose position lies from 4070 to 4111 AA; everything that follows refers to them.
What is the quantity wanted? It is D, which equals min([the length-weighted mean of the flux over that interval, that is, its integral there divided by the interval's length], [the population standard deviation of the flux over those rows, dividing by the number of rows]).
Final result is 0.53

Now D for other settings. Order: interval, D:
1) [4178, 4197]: 0.28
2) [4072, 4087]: 0.65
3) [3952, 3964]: 0.29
